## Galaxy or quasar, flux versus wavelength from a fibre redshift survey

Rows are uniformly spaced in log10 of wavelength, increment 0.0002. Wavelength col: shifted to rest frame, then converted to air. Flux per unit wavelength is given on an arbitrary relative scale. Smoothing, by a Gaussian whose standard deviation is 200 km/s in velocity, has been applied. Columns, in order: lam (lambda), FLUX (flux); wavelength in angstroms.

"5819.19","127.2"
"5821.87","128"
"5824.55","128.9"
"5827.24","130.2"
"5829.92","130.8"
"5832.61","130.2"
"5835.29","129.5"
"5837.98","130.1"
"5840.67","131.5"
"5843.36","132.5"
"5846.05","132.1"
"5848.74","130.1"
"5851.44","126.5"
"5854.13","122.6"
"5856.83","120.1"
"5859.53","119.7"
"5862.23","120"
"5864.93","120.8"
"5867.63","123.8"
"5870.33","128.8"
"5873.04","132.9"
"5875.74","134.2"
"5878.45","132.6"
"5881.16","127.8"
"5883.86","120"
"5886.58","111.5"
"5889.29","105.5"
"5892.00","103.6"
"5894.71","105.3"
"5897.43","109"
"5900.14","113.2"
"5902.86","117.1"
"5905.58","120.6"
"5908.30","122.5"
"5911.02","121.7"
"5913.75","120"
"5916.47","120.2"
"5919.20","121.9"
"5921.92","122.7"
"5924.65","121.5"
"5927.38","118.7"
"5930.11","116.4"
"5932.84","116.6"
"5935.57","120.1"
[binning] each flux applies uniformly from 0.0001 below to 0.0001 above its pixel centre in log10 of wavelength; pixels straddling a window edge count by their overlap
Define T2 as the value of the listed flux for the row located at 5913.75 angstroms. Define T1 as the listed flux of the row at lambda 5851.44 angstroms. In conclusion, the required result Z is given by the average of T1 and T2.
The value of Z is 123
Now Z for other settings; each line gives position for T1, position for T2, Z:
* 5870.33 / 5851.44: 128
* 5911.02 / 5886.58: 117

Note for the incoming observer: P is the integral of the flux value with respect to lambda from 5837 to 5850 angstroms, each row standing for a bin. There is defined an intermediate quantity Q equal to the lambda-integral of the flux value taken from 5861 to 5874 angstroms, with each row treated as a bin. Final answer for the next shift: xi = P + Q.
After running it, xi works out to 3333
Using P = 1707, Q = 1626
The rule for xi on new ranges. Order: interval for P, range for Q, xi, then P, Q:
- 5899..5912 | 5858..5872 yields 3266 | 1547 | 1719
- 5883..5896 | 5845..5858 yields 3055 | 1414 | 1641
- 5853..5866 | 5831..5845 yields 3398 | 1567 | 1831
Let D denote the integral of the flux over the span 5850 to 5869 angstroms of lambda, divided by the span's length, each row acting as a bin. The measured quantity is 122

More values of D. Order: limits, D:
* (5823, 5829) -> 130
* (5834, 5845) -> 131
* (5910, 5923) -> 121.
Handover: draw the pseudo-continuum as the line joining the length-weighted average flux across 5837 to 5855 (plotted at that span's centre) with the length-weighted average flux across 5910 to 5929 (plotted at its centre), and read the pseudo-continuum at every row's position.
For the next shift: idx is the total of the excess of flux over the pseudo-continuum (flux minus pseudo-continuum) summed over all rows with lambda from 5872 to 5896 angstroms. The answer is -52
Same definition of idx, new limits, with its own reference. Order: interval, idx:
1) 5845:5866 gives -35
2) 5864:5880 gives 14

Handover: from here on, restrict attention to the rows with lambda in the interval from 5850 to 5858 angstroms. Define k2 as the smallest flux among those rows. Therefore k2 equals 120.1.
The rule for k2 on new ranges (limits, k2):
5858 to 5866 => 119.7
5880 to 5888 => 111.5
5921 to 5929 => 118.7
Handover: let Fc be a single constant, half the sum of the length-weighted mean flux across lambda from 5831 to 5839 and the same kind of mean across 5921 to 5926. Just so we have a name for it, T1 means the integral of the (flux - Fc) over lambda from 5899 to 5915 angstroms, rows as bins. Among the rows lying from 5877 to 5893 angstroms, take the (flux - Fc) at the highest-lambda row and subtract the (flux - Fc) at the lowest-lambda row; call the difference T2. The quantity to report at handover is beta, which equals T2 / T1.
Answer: 0.27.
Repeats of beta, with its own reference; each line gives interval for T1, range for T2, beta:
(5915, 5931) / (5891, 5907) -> -0.19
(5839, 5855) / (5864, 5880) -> 0.21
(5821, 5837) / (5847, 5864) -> -0.17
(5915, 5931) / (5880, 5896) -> 0.25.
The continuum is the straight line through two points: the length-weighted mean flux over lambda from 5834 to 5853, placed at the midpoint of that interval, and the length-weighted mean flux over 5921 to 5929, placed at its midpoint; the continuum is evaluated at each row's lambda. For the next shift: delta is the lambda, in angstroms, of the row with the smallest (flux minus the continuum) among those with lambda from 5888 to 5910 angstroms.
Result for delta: 5892.00 angstroms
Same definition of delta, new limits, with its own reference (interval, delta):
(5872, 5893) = 5892.00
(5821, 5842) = 5821.87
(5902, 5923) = 5902.86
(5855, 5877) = 5859.53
